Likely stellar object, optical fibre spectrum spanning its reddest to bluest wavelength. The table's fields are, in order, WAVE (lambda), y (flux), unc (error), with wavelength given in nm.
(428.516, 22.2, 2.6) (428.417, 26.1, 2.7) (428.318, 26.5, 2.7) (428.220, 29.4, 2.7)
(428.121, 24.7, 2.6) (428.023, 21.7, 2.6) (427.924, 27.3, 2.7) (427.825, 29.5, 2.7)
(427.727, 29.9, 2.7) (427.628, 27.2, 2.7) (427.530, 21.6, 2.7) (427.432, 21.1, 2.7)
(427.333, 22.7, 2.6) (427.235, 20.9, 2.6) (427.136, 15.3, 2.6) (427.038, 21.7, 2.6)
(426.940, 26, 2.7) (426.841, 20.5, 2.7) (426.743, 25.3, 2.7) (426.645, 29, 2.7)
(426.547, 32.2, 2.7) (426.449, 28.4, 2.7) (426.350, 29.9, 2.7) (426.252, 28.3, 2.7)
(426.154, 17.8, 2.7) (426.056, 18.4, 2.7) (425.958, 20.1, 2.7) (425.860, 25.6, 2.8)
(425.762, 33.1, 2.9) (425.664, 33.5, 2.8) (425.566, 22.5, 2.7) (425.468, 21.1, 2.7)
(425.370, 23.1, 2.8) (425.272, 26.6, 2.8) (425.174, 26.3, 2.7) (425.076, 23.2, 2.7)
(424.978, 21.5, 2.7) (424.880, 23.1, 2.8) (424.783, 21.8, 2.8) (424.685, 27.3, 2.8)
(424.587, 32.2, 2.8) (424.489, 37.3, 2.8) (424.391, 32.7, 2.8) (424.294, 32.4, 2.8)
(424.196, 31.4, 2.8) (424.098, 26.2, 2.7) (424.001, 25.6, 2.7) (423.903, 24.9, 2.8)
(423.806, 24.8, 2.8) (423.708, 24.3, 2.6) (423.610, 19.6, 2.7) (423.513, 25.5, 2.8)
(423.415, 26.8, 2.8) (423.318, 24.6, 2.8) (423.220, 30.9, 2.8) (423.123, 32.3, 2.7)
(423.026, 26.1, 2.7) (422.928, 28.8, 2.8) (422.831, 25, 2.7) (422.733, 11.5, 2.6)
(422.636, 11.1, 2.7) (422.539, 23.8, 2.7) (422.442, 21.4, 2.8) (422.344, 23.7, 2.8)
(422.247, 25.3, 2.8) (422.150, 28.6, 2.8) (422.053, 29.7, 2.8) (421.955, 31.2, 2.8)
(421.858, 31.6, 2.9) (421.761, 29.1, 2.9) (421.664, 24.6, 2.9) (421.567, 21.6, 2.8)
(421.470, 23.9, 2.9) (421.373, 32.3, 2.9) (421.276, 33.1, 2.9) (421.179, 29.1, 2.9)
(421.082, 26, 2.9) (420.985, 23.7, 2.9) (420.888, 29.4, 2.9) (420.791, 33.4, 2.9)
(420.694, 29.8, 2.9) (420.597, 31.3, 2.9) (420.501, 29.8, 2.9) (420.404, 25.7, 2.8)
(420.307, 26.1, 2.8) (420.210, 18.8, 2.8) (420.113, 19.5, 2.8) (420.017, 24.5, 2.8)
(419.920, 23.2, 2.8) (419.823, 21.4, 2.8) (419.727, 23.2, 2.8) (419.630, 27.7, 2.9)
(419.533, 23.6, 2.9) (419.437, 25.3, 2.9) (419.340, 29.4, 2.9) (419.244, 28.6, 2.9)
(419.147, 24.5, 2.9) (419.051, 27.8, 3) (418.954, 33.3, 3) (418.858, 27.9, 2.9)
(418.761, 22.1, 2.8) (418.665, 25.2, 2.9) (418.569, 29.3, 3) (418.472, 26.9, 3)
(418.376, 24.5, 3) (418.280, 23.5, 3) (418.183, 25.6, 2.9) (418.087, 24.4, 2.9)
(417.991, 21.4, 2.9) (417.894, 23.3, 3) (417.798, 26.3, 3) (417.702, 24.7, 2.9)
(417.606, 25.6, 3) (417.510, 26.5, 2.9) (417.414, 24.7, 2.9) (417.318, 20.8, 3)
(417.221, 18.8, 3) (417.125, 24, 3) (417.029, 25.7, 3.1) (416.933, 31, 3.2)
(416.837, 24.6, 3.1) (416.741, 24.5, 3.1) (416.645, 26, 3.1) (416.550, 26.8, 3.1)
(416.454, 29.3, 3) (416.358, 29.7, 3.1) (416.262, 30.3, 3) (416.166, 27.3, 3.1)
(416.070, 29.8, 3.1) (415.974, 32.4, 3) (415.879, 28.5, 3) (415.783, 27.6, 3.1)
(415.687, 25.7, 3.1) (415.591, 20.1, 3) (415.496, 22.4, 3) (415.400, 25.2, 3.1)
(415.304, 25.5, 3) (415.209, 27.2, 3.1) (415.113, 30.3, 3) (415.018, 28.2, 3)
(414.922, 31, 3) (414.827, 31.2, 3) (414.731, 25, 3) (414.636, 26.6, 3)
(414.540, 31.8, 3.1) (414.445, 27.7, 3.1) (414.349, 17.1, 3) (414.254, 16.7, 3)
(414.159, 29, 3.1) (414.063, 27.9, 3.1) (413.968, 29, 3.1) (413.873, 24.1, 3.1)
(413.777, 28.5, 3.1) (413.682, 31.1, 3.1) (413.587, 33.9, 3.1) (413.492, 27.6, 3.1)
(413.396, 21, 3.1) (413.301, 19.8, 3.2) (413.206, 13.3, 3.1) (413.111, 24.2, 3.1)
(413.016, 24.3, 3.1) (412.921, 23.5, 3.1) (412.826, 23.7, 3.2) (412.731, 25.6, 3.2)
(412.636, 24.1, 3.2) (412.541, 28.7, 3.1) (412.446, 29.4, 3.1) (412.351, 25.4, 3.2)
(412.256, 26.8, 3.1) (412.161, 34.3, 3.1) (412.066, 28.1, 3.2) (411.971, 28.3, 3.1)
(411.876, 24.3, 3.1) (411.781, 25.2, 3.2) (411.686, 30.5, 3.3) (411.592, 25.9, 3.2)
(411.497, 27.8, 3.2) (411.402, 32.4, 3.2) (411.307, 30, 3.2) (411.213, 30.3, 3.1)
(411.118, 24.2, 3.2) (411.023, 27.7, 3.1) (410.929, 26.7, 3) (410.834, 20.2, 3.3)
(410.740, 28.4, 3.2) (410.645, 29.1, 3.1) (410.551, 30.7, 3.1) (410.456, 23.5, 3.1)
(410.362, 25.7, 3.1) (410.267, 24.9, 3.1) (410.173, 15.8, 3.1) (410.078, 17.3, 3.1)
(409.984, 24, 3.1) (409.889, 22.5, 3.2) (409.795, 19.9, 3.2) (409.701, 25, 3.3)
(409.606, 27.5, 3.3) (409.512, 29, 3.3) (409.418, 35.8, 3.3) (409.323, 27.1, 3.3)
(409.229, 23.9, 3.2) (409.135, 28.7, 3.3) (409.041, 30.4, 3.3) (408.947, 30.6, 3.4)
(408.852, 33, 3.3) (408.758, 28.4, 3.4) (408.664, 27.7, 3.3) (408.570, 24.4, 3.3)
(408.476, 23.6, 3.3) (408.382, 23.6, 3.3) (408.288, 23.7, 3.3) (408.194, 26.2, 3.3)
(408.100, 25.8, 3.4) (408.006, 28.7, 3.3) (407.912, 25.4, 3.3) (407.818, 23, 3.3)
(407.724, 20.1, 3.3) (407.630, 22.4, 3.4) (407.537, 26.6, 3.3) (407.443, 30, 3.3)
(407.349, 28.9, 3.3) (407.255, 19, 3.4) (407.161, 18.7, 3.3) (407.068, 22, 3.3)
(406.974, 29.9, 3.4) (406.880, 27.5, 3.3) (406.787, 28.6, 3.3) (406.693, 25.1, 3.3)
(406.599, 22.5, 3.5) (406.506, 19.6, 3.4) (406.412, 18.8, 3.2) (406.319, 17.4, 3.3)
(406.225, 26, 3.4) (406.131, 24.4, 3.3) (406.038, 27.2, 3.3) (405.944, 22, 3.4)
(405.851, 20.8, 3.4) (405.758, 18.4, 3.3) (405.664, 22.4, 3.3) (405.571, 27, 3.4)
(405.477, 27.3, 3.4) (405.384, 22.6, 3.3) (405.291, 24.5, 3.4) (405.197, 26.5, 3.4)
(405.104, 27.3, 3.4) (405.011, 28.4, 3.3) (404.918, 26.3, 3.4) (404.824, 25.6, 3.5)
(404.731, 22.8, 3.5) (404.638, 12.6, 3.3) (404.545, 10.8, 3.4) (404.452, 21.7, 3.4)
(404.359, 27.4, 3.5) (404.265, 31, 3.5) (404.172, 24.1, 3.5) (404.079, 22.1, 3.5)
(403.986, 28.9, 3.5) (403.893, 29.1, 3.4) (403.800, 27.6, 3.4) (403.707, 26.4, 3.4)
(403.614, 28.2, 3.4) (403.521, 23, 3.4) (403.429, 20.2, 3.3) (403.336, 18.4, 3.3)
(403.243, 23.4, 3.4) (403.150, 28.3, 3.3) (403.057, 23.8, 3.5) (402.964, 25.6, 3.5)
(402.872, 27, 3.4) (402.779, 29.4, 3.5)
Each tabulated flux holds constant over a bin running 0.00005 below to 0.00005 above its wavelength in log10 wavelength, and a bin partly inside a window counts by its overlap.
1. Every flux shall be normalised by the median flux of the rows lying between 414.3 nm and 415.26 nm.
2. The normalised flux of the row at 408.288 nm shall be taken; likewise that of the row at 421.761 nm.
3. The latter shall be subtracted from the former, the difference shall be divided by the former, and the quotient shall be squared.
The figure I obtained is 0.052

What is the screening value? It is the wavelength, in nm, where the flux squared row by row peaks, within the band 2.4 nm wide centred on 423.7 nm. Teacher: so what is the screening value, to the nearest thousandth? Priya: 424.489 nm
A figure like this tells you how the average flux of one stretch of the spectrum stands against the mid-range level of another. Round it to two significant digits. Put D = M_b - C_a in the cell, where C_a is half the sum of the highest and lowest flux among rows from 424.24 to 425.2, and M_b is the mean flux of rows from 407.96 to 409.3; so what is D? -2.3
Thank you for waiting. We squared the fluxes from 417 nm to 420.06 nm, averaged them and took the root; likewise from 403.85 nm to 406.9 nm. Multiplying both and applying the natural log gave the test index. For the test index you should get 6.42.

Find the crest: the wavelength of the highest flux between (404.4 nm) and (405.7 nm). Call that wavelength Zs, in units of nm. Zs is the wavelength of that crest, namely 405.011 nm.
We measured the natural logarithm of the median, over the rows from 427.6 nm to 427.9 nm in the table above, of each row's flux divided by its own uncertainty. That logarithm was 2.39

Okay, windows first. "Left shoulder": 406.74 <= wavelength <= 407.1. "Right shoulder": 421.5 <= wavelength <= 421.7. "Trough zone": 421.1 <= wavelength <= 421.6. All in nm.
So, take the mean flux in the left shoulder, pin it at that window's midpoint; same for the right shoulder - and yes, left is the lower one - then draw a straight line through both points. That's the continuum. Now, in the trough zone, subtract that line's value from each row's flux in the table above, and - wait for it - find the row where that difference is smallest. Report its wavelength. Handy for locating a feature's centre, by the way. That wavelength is 421.567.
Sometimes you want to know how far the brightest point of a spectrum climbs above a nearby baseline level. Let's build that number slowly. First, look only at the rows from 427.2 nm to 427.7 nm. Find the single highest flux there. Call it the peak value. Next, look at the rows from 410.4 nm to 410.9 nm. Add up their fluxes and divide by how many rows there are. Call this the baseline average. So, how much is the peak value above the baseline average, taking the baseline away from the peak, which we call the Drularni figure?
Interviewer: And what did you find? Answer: 1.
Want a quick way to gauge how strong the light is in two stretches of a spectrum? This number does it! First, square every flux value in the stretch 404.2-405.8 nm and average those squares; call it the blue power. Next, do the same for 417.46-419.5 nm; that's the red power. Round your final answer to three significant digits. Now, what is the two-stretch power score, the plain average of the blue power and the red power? 636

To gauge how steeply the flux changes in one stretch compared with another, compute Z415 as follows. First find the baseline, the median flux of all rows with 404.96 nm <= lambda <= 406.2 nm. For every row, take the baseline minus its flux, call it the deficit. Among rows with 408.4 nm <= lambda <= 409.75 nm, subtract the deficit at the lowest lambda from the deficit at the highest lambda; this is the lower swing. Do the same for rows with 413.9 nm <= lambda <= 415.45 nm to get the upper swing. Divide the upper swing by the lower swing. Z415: -2.7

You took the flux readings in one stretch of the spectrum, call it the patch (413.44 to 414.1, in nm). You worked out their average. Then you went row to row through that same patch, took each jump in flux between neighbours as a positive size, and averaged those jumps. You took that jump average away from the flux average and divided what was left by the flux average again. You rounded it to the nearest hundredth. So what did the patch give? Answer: 0.87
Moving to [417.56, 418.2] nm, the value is 0.92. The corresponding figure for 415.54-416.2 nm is 0.89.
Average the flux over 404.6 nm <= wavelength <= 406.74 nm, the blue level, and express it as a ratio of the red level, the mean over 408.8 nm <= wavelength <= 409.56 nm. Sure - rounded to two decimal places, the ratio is 0.78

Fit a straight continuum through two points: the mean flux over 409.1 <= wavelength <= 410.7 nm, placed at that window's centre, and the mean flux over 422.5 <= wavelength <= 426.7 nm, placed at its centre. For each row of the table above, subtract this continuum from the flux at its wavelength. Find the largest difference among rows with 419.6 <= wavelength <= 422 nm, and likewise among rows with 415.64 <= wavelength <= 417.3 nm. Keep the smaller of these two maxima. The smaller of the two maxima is 6.9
